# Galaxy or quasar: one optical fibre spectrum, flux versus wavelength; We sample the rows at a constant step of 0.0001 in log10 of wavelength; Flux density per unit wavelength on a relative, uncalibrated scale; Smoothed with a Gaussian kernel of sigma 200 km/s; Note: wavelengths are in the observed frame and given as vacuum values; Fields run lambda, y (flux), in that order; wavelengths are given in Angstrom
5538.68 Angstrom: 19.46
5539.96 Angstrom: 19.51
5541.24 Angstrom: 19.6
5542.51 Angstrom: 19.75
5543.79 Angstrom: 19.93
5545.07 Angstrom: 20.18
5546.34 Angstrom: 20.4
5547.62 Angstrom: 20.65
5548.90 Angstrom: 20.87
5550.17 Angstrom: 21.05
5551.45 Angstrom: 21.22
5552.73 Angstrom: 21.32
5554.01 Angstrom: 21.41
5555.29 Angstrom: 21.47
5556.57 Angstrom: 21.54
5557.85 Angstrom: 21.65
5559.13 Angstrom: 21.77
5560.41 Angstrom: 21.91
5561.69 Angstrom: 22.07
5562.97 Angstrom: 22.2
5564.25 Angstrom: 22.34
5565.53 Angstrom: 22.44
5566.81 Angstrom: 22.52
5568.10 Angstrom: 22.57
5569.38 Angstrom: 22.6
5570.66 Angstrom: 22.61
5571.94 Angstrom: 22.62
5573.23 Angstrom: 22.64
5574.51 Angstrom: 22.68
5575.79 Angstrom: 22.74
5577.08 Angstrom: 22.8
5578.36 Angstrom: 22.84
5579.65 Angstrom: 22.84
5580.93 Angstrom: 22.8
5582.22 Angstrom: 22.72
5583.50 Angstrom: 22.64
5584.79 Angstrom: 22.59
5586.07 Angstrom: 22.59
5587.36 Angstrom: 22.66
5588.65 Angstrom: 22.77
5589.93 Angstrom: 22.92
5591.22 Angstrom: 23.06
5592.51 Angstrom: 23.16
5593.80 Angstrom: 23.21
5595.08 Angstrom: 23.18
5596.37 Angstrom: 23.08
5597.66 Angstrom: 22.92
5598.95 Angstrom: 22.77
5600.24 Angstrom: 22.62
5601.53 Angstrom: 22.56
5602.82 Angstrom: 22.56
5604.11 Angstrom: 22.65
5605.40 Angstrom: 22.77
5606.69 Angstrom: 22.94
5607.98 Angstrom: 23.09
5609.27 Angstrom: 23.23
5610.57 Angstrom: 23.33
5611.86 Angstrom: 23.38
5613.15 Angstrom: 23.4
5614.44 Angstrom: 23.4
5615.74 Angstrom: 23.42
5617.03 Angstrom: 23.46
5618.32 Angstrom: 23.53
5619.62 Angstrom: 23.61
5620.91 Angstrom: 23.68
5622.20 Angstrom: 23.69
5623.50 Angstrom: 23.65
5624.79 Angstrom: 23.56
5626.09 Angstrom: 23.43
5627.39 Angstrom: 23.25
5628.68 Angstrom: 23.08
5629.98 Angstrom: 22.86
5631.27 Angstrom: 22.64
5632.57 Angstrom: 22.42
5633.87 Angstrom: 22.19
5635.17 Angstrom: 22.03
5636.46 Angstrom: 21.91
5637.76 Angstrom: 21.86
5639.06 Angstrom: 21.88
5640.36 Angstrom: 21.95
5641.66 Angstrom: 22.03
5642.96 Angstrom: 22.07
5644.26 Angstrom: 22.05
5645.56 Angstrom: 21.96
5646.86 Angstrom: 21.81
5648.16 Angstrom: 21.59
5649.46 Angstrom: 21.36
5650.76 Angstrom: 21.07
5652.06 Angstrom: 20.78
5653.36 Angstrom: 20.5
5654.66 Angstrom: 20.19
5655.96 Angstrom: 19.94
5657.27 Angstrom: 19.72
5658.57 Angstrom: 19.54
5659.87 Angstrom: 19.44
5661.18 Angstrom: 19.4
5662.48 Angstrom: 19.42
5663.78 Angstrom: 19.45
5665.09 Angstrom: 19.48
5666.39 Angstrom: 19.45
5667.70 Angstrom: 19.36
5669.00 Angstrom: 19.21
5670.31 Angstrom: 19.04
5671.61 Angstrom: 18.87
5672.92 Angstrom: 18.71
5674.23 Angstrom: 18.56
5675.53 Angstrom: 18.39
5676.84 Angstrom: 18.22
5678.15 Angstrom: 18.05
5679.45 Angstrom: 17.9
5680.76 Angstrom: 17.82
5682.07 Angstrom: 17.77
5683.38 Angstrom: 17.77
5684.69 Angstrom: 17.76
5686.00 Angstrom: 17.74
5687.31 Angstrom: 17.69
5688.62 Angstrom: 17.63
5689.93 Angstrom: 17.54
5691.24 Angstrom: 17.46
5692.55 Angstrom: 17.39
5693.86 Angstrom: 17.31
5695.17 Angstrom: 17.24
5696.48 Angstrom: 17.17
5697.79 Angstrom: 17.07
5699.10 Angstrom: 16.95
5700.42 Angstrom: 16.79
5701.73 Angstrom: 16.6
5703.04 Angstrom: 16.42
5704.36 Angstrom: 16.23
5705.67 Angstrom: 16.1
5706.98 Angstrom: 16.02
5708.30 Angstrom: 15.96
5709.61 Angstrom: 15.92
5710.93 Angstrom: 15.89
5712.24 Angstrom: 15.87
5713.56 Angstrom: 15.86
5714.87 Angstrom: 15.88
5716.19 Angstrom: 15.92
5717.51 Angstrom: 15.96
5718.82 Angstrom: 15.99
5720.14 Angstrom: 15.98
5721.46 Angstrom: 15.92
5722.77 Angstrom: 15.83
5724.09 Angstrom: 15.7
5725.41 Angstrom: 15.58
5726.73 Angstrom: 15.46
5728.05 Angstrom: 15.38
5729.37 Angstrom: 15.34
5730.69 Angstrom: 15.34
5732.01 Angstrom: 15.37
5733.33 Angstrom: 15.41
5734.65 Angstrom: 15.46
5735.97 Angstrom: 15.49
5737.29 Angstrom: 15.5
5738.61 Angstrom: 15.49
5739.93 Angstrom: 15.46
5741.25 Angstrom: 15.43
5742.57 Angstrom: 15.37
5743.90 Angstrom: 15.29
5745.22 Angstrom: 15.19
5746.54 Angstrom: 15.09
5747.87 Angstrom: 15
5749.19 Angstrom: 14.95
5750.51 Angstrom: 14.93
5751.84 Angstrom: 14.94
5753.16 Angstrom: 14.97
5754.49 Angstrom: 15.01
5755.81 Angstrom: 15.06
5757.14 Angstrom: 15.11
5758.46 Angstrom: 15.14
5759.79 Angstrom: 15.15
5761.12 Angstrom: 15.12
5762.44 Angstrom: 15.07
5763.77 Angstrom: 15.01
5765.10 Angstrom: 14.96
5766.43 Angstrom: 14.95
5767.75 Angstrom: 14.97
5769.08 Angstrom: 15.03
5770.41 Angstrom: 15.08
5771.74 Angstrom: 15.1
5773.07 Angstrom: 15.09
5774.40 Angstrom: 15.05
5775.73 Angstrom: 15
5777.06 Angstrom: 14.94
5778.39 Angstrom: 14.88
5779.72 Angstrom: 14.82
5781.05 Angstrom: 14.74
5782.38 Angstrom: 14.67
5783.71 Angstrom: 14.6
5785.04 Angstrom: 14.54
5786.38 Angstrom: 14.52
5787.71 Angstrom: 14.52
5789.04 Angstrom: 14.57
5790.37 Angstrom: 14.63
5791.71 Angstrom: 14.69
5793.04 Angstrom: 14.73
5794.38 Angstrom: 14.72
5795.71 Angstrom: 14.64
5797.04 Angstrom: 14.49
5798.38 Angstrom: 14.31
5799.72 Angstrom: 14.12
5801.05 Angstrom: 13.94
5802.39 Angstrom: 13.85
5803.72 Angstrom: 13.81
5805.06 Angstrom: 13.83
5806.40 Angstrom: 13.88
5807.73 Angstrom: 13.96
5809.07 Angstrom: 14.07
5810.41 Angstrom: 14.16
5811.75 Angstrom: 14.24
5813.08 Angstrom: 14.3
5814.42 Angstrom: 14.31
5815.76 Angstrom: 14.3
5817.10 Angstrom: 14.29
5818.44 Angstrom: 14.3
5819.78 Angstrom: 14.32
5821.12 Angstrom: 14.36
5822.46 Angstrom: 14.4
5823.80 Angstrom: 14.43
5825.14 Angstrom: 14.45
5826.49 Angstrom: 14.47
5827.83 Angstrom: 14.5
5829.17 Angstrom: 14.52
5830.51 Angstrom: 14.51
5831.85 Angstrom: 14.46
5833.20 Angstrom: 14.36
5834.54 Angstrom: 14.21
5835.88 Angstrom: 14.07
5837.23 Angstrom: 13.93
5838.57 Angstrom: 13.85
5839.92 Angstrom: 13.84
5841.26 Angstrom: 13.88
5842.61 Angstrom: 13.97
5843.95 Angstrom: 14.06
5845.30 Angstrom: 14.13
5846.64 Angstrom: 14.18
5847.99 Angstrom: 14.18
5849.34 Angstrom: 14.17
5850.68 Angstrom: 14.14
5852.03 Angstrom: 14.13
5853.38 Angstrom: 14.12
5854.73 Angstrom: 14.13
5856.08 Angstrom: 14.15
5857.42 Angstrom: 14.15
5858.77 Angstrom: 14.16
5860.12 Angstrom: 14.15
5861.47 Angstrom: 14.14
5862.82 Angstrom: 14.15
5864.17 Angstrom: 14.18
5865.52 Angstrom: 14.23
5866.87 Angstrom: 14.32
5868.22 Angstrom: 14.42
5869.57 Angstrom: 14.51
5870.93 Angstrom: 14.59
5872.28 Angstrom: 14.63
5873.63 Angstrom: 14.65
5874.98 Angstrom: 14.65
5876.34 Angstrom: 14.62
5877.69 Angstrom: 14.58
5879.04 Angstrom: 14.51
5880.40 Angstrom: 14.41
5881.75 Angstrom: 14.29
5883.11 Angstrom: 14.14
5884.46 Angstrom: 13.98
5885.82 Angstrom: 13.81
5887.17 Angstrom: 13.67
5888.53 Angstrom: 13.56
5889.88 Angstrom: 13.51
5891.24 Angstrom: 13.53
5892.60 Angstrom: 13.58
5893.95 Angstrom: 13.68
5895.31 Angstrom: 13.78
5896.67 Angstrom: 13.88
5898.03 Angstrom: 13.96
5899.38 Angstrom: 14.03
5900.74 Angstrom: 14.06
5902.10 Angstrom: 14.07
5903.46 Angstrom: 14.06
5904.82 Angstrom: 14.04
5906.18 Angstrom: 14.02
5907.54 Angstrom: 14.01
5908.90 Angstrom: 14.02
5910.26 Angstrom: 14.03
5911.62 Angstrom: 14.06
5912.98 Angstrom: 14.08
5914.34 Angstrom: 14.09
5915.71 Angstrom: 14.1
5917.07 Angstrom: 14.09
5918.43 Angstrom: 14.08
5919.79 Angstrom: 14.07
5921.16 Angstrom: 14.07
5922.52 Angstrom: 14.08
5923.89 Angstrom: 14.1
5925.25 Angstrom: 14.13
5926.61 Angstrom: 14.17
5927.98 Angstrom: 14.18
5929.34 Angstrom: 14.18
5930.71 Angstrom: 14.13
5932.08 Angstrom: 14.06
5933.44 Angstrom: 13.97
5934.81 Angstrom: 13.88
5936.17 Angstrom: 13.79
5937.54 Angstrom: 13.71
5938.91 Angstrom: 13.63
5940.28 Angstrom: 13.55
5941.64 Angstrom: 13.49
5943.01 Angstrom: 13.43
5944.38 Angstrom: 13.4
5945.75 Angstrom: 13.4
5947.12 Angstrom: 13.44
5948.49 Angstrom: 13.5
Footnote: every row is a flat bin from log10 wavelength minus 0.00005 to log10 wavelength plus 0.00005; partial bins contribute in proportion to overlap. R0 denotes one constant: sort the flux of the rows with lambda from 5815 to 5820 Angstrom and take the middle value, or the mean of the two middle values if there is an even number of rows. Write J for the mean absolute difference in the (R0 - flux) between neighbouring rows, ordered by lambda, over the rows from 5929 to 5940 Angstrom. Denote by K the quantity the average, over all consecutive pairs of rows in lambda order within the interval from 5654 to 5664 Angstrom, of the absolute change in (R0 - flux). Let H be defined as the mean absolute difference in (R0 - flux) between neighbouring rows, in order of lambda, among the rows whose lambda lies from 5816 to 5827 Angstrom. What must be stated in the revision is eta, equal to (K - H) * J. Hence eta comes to 0.007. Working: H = 0.03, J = 0.079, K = 0.12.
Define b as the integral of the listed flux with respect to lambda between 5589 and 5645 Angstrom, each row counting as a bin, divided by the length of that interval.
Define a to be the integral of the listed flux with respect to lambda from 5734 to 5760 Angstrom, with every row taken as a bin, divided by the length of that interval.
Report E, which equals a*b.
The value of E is 348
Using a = 15.20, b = 22.9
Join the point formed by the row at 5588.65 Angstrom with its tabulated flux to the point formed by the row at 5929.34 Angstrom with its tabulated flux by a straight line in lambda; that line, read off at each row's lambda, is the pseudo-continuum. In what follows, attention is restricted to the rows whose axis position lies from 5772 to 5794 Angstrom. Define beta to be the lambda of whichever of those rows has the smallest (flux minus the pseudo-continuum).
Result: 5785.04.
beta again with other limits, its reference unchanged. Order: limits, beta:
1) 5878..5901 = 5889.88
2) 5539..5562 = 5539.96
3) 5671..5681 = 5680.76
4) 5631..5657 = 5655.96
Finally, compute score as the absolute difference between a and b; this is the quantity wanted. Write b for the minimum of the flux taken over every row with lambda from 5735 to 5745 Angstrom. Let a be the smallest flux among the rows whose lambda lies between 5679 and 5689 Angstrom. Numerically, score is 2.3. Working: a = 17.63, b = 15.29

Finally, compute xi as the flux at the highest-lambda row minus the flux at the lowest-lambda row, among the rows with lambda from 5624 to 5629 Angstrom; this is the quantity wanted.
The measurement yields -0.48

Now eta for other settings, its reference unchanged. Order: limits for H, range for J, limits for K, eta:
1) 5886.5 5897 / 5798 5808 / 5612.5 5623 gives -0.003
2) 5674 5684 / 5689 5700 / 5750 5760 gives -0.007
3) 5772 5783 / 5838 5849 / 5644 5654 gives 0.008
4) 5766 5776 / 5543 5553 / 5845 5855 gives -0.004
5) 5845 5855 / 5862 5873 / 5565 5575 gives 0.001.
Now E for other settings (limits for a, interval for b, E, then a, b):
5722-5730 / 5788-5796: 228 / 15.55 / 14.7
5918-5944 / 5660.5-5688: 259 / 13.92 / 18.6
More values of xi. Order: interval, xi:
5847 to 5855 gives -0.05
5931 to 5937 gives -0.27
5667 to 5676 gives -0.97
